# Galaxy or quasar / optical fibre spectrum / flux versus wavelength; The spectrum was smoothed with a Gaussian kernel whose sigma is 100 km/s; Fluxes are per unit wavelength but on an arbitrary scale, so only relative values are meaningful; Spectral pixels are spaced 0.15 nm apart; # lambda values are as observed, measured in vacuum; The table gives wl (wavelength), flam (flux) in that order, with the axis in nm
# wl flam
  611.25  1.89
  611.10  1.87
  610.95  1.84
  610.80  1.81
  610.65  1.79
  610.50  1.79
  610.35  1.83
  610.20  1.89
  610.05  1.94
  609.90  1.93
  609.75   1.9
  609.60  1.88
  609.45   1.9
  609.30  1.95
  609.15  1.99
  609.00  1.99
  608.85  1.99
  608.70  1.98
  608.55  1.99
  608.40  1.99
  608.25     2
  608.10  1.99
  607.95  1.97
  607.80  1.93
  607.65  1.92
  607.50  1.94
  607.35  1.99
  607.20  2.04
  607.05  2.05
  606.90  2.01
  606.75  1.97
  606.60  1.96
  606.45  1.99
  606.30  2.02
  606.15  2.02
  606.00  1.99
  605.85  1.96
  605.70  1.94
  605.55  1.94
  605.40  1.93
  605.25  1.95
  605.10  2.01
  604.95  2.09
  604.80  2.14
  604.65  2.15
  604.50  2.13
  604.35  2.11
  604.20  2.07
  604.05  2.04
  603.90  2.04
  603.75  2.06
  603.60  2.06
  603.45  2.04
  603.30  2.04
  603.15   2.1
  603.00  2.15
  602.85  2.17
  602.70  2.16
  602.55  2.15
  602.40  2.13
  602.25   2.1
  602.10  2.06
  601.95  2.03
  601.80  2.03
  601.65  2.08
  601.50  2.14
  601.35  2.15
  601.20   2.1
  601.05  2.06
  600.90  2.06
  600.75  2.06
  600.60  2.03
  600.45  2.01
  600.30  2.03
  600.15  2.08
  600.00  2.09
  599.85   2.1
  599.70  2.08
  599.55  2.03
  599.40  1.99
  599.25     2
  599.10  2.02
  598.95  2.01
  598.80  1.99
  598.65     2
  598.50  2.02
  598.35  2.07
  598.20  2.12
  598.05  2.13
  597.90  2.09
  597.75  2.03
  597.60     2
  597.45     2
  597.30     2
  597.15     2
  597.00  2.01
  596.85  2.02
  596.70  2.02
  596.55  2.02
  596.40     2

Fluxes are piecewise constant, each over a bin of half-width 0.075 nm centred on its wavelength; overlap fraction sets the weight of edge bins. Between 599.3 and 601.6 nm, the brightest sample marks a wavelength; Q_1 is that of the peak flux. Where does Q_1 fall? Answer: 601.35 nm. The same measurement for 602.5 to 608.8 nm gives 602.85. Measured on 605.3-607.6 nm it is 607.05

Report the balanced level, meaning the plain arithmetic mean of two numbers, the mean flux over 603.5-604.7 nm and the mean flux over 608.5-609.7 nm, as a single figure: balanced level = 2.02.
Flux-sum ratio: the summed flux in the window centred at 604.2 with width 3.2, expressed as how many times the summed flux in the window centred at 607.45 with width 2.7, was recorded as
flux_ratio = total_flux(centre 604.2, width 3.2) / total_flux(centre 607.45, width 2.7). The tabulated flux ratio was 1.2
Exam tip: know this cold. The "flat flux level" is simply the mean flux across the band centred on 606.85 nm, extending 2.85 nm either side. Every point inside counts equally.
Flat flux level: 2.00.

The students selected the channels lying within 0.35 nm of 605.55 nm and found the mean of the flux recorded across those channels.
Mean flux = 1.94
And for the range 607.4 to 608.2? 1.95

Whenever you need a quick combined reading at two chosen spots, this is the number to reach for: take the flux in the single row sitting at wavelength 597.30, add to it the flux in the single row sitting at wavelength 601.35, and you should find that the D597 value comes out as 4.15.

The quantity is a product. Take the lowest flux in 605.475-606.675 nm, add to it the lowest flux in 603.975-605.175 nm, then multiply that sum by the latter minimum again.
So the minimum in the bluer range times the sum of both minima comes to 7.94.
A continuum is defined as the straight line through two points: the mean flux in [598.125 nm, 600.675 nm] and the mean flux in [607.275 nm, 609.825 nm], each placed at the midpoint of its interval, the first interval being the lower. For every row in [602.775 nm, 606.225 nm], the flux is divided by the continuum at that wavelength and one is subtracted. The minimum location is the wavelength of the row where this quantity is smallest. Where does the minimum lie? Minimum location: 605.40 nm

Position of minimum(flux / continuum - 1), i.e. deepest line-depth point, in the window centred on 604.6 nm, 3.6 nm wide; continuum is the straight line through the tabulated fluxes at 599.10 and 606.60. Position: 605.40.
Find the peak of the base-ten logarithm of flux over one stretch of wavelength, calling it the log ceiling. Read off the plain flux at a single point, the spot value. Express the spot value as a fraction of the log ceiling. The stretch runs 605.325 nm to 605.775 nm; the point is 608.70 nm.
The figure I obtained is 6.9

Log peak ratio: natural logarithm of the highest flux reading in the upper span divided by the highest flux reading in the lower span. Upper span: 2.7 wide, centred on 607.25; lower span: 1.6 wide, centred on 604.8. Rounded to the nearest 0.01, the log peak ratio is -0.05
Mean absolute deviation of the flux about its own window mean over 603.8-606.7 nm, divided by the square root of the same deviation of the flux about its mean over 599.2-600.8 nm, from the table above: 0.33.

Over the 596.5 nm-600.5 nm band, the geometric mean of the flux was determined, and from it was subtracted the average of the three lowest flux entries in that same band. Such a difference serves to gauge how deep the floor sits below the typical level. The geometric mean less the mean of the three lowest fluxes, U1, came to 0.042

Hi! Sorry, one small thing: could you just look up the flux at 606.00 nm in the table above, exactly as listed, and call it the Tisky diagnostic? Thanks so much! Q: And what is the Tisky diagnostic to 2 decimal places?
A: 1.99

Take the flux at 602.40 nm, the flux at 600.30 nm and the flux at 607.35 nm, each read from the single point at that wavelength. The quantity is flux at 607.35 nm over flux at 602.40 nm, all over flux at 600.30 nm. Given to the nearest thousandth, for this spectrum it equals 0.460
